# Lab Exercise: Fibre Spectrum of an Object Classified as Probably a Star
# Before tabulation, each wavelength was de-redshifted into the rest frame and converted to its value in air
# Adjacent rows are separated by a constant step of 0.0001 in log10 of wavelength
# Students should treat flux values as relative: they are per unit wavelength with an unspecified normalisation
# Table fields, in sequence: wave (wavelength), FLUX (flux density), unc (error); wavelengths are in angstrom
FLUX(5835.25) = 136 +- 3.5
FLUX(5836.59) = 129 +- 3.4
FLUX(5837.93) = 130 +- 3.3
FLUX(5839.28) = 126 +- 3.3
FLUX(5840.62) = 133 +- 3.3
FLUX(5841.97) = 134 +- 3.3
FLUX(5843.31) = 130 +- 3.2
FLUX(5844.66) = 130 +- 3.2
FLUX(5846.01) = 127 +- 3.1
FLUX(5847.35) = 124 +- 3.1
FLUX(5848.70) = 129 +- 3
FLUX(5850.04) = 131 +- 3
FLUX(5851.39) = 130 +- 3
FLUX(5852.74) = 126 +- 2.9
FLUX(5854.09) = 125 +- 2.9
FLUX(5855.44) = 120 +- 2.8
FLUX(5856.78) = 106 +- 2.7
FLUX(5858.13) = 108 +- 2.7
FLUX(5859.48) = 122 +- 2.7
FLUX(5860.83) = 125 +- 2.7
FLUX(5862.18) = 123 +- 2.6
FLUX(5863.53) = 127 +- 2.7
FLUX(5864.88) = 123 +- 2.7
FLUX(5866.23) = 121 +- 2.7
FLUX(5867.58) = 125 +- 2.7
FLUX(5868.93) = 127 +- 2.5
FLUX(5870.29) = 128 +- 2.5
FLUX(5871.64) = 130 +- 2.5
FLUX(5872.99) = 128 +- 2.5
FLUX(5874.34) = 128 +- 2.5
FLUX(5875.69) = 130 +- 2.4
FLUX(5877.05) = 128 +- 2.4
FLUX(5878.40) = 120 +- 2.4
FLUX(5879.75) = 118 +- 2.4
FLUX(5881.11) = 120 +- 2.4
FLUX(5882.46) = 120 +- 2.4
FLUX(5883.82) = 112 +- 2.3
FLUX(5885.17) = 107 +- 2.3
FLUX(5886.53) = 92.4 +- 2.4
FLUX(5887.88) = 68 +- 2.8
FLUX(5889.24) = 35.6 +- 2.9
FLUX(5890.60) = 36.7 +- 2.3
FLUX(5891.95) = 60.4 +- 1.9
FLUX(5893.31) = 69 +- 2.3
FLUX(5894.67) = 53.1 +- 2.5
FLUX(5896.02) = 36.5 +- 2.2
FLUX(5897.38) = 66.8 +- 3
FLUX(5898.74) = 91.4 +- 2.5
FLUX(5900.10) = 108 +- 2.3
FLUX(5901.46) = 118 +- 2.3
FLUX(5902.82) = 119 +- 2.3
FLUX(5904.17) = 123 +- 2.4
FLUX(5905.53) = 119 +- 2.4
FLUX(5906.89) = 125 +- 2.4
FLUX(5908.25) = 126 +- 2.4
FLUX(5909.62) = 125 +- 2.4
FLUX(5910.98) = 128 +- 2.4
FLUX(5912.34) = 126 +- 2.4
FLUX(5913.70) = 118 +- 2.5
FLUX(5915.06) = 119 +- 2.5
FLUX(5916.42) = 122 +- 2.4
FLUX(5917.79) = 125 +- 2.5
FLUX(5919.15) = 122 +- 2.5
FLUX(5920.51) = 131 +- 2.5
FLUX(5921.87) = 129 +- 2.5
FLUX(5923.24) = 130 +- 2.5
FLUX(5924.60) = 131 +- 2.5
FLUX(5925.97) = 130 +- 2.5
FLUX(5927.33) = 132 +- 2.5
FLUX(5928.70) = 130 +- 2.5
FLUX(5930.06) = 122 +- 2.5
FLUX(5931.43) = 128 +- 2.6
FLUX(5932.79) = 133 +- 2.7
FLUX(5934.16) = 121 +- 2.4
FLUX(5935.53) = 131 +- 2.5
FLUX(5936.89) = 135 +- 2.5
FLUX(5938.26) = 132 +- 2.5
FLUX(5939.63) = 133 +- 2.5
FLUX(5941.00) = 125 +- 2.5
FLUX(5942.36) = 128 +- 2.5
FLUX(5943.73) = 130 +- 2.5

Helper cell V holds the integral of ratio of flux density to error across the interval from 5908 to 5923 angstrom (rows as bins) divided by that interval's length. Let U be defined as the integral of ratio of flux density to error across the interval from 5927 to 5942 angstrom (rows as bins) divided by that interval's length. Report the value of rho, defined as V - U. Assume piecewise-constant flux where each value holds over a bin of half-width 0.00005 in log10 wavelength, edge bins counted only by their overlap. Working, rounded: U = 51.3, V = 50.8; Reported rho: -0.6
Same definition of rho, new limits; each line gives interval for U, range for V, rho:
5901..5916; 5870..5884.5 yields 0.0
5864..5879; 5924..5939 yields 1.4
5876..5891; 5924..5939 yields 10.8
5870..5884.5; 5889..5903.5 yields -19.8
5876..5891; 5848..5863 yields 2.8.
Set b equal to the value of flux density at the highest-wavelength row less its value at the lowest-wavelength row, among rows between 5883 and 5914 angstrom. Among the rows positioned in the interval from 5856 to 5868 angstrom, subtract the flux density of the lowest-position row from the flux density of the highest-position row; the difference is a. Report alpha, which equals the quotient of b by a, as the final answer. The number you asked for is 0.3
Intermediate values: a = 19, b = 6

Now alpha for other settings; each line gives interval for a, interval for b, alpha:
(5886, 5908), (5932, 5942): -0.2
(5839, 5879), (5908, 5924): -0.7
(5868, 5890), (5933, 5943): -0.1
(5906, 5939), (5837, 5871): -0.3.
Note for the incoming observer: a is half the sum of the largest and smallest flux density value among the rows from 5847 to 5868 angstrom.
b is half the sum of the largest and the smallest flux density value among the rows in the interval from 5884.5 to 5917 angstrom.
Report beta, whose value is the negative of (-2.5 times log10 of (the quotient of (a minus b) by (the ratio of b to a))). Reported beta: 4.3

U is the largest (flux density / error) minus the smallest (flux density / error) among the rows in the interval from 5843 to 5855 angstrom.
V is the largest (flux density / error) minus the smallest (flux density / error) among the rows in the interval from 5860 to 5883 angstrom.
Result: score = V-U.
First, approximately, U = 3.7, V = 9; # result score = 6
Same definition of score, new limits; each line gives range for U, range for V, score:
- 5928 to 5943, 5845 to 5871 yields 7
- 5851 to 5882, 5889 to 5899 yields 9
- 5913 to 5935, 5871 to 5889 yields 24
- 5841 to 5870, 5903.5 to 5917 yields -5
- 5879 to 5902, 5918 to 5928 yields -35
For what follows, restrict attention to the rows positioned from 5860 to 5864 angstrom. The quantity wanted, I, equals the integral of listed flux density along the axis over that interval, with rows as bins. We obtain 499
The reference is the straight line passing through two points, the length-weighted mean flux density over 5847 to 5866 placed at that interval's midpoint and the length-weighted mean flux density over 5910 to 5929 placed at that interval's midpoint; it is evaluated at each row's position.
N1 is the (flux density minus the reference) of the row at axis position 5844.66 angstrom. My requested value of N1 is 8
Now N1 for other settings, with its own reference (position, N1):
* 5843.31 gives 8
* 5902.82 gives -7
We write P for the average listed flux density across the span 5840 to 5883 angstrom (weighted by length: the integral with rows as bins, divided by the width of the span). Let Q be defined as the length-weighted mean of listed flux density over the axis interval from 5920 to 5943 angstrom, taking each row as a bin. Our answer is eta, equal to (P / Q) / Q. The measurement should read 0.0074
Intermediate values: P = 125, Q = 129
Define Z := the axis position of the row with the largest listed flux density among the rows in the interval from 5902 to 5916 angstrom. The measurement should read 5910.98 angstrom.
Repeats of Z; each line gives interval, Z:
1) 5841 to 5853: 5841.97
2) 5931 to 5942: 5936.89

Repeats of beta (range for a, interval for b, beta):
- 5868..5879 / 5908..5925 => -0.7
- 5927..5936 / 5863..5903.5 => 4.6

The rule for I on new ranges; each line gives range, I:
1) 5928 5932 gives 506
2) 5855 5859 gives 446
